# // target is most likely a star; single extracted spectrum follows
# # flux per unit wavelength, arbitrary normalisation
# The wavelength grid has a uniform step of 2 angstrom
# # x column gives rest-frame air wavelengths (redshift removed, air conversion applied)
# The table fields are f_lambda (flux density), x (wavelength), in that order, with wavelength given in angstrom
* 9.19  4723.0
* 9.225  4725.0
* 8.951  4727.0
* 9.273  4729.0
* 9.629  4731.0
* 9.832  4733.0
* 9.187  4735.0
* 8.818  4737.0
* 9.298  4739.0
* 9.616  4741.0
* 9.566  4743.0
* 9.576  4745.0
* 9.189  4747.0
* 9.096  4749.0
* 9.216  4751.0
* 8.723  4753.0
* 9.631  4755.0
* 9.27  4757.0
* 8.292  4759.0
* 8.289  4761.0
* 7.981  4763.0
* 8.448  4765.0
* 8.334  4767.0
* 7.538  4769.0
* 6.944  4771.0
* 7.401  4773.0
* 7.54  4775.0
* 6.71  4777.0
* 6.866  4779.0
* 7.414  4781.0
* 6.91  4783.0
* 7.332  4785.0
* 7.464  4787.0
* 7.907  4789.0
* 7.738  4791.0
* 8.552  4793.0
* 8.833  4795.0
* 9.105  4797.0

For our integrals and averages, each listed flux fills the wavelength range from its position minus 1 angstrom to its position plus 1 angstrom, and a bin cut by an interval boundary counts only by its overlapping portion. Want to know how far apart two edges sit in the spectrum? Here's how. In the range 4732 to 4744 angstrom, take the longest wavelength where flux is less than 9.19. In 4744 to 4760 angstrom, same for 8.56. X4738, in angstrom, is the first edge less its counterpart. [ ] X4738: -22 angstrom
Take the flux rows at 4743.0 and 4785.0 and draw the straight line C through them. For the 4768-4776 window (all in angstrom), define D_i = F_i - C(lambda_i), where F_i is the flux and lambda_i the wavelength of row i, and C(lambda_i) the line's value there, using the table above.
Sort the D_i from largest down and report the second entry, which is -0.57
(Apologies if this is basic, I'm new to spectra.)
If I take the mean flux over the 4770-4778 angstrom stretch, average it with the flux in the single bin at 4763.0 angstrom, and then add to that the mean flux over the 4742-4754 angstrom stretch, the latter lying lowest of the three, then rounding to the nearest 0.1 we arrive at 16.8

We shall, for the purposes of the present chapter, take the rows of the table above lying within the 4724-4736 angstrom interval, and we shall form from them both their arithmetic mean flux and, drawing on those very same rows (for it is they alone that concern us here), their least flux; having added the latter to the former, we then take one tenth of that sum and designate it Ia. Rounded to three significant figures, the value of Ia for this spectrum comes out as 1.83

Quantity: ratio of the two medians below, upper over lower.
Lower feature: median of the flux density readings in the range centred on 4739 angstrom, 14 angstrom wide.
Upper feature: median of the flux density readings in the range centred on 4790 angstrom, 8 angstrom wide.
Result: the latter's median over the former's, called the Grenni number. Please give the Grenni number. 0.82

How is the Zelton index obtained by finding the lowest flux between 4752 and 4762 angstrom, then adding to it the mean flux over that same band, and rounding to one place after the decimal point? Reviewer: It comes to 17.1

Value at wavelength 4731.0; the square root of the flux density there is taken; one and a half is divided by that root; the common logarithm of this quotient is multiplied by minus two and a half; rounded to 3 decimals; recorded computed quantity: 0.789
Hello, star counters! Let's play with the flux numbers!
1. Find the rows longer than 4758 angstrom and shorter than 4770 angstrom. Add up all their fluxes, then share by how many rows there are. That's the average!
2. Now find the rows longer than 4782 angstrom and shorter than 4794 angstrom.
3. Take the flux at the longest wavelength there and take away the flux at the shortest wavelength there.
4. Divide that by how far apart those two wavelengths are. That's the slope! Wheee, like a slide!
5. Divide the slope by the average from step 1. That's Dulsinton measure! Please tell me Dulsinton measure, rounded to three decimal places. 0.020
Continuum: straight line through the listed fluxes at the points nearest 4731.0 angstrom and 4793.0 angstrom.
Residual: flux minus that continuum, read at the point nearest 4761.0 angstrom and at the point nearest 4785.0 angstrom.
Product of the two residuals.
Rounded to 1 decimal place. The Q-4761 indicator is 1.1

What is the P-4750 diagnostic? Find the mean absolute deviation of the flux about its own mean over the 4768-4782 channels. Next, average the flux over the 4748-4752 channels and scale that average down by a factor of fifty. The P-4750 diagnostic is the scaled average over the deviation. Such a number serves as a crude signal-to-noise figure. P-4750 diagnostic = 0.59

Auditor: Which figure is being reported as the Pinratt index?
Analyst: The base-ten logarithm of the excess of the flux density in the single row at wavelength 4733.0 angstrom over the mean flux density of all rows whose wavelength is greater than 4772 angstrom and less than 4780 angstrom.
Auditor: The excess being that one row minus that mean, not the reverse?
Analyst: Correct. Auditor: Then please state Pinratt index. 0.43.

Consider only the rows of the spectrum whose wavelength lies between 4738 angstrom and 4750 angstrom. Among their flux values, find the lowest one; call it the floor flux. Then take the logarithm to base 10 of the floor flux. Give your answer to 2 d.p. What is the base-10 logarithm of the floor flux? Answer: 0.96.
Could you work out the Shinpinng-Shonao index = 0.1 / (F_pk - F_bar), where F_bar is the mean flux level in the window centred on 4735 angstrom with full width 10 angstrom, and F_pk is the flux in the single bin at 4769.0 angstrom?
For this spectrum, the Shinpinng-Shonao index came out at -0.055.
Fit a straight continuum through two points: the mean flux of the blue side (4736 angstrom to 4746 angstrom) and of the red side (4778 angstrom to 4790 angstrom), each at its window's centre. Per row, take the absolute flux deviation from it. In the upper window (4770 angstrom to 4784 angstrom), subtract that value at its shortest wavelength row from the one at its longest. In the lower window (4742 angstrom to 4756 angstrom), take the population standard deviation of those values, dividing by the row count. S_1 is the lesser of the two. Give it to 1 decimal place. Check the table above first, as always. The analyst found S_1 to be -0.5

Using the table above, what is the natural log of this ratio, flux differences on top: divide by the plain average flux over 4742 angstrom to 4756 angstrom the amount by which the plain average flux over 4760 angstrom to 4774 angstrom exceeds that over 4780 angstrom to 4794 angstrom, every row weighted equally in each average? -3.7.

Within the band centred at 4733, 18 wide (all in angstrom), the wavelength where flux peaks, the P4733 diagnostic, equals 4733.0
